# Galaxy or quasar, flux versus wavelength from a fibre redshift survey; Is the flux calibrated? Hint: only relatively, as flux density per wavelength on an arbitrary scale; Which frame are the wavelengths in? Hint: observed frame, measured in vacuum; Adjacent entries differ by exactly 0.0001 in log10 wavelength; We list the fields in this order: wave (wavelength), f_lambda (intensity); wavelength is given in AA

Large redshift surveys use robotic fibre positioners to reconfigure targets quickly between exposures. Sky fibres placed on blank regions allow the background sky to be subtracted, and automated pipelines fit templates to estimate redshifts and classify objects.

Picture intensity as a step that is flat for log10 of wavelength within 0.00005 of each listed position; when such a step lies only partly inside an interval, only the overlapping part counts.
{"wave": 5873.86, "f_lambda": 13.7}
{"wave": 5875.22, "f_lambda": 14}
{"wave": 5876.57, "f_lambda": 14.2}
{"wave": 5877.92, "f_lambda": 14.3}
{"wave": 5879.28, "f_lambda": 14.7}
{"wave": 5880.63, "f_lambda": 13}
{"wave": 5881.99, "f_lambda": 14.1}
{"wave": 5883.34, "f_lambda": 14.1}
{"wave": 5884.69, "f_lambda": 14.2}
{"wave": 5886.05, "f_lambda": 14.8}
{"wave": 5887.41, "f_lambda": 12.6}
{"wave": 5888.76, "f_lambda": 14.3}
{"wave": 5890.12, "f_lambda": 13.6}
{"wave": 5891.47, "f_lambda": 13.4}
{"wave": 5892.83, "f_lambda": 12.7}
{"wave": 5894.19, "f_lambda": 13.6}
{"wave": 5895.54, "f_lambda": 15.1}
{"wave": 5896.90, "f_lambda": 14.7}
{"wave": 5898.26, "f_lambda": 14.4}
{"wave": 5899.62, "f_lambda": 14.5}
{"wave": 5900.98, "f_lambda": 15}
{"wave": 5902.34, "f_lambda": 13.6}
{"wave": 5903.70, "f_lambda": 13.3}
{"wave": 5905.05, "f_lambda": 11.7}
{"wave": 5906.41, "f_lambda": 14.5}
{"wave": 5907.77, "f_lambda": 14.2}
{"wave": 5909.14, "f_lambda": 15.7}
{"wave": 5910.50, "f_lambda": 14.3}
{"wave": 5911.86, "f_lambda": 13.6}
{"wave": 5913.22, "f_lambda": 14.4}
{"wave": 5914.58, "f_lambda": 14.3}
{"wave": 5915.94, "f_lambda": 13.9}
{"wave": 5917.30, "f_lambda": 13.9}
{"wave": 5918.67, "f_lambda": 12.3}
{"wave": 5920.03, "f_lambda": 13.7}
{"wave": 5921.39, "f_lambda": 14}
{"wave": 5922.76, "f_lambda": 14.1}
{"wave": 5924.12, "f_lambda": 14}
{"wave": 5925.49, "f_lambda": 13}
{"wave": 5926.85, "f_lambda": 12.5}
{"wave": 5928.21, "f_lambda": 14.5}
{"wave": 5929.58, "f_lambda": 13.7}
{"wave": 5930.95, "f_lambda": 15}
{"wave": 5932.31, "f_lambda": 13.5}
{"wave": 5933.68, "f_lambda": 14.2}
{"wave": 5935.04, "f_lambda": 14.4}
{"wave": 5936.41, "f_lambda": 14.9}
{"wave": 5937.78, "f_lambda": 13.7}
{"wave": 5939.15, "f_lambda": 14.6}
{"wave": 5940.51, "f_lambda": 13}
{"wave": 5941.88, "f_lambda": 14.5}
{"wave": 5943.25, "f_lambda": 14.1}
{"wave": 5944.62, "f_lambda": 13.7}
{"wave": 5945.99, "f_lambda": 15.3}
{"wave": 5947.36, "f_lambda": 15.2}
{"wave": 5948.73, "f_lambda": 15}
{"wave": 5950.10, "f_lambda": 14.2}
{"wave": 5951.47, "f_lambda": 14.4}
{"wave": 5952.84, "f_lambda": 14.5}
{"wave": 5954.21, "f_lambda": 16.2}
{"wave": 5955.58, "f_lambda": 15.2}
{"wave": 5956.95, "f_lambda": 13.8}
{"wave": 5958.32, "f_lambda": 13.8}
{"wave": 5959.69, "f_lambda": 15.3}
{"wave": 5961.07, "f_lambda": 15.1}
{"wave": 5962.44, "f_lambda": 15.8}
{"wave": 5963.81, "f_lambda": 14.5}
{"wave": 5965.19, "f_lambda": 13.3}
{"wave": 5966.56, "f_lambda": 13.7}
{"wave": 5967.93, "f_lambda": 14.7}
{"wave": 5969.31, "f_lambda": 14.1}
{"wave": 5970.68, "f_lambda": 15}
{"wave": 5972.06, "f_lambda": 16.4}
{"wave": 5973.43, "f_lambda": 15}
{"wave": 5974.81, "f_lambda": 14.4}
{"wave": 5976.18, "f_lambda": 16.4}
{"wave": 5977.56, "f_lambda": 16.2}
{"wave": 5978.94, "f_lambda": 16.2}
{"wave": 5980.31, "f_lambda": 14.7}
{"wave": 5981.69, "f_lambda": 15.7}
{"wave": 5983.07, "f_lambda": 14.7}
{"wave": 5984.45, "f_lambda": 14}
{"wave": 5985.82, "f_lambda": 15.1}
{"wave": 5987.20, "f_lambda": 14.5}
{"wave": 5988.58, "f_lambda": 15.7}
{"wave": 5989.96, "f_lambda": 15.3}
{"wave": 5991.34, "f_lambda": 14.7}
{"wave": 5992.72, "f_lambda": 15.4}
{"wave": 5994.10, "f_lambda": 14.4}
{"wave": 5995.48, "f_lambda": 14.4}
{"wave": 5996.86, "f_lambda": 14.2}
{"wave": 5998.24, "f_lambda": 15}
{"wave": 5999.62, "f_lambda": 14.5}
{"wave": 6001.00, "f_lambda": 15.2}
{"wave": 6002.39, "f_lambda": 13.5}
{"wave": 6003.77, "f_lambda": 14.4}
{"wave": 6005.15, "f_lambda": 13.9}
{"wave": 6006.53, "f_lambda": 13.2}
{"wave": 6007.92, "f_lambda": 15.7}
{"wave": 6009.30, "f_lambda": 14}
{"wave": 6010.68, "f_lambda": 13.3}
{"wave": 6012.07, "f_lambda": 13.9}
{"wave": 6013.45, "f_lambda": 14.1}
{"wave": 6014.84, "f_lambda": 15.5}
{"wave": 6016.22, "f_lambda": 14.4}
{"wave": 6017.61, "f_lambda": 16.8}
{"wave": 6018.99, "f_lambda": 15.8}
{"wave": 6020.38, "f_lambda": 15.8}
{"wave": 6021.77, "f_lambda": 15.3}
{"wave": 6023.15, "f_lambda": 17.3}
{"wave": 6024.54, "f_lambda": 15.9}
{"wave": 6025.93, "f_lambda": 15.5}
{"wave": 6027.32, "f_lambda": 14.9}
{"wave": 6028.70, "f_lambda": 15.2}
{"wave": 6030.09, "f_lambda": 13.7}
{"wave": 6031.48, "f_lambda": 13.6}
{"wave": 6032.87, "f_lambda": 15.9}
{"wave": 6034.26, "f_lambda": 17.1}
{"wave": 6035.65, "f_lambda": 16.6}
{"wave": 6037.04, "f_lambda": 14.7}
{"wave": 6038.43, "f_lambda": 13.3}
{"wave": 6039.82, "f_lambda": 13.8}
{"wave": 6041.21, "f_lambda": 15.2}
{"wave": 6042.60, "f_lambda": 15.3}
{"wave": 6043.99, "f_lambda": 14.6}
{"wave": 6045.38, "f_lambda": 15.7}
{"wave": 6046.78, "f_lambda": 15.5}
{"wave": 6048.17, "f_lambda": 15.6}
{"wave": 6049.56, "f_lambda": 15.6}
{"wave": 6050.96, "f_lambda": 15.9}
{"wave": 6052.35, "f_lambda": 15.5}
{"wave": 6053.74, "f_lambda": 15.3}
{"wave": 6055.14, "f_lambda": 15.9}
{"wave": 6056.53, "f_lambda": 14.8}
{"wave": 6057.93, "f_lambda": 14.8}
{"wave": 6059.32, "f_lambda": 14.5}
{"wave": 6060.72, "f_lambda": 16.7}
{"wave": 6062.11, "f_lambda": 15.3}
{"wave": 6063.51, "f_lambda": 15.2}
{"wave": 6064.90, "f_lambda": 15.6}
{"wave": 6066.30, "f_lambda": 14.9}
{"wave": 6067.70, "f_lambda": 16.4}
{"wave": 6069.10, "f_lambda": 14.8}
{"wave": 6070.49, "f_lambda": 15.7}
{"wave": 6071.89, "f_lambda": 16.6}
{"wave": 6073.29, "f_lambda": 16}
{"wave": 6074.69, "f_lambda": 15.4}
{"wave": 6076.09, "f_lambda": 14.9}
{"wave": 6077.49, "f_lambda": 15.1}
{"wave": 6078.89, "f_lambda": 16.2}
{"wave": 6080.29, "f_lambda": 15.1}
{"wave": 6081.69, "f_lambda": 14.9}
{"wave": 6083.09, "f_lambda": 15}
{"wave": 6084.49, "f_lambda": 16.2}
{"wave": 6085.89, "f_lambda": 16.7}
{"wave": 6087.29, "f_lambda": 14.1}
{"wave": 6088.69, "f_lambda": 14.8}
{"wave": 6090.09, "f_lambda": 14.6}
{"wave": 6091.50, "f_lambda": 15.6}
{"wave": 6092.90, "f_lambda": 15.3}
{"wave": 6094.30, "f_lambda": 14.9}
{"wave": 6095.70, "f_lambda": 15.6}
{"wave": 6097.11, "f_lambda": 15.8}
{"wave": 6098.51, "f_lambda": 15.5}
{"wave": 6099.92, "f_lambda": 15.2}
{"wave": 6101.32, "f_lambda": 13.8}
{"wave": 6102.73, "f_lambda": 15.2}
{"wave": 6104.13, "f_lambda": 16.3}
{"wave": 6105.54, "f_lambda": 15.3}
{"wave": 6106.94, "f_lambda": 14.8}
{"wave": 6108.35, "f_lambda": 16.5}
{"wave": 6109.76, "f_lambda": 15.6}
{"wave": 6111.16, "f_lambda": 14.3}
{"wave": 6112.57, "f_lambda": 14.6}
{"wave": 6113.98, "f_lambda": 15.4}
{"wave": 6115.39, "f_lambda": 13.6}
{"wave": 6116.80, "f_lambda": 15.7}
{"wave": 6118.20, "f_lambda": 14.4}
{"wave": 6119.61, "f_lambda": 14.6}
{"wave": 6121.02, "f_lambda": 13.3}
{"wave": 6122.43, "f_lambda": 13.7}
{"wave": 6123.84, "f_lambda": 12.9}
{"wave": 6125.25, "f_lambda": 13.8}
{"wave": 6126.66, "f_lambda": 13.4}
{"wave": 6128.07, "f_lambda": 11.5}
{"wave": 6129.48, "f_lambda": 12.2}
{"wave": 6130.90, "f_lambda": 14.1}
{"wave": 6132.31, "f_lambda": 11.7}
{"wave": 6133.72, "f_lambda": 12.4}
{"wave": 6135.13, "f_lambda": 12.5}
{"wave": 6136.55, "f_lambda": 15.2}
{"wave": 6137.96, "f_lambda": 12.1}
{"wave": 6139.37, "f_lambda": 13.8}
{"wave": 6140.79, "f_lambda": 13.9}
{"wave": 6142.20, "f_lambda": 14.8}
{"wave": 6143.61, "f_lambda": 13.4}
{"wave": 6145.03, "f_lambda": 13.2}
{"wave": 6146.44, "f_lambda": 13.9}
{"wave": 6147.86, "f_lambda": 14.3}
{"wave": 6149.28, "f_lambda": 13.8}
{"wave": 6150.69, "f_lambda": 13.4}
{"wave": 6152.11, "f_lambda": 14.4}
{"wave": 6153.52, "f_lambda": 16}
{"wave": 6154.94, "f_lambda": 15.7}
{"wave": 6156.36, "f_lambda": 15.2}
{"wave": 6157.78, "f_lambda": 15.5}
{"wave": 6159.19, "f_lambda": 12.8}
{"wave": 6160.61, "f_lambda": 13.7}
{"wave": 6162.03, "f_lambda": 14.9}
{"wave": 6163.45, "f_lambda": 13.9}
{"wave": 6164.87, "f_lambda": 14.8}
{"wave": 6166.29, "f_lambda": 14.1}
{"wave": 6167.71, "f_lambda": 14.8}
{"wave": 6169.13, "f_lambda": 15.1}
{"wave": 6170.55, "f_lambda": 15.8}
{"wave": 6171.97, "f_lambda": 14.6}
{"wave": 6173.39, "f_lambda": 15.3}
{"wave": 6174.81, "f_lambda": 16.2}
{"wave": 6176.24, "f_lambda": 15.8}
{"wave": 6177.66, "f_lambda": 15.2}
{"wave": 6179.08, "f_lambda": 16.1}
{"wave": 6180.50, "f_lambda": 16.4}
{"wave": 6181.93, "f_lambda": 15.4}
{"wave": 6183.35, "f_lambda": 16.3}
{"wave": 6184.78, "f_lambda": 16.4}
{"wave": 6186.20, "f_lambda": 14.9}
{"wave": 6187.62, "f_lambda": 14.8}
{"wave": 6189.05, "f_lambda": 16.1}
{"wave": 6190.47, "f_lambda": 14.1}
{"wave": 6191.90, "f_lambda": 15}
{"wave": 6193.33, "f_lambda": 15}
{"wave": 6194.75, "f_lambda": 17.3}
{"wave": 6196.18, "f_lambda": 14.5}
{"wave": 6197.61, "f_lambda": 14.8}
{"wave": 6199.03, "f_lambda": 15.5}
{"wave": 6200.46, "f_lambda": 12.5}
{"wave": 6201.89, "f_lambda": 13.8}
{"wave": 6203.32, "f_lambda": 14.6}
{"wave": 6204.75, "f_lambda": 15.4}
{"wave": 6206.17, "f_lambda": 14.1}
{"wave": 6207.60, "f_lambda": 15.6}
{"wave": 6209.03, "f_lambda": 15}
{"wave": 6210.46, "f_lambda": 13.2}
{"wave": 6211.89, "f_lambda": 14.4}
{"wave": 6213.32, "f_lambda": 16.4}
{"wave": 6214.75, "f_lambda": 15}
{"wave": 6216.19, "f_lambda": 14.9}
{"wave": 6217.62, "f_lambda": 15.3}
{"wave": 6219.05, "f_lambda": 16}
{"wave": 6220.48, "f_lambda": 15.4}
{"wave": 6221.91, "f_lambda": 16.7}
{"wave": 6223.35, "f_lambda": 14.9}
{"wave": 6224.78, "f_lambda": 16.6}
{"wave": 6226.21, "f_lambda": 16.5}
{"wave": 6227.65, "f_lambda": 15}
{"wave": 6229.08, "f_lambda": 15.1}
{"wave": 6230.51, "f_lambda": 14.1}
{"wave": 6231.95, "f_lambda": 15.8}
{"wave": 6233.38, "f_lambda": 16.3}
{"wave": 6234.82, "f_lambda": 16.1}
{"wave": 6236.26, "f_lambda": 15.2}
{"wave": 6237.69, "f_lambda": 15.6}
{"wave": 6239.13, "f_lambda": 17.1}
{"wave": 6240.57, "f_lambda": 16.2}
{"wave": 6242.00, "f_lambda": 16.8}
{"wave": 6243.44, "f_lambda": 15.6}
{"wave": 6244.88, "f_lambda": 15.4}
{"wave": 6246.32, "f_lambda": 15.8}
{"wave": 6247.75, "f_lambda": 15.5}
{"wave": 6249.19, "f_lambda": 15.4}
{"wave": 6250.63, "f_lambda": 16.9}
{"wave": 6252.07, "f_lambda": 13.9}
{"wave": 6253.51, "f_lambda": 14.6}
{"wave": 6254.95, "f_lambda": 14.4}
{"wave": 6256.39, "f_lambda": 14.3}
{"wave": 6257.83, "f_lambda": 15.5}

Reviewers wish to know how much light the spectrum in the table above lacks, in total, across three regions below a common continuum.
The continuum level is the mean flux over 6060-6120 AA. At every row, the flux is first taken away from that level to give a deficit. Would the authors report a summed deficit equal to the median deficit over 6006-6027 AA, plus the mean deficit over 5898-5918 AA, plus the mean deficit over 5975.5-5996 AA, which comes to 1.2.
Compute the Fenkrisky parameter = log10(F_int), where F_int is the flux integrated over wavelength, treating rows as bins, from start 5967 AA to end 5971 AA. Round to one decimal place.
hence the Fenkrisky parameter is 1.8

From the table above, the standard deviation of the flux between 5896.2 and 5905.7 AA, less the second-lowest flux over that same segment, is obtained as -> -12.2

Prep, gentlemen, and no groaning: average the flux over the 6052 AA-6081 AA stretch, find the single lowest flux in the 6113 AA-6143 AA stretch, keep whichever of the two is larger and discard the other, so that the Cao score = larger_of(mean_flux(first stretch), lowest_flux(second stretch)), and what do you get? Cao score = 15.5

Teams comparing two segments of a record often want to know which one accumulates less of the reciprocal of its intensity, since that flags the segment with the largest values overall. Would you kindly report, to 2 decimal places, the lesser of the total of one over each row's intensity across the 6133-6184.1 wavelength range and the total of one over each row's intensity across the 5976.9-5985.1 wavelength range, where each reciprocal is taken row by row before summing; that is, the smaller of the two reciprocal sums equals 0.39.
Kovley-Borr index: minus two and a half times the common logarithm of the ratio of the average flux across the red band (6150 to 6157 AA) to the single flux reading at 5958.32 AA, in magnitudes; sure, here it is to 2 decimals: -0.09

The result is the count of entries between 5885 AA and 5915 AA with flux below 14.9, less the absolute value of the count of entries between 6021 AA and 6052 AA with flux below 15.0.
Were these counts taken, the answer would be 12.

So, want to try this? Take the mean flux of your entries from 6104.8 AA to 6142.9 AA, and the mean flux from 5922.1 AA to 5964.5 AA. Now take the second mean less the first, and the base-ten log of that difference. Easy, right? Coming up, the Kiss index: -0.35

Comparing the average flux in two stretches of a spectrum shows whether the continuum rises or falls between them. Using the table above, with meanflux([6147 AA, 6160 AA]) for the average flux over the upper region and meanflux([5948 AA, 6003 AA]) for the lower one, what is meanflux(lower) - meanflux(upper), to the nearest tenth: 0.3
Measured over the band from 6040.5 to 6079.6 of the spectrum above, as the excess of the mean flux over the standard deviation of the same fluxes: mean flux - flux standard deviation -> 14.9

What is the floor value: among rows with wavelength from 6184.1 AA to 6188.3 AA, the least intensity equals 14.8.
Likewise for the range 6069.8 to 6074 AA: 15.7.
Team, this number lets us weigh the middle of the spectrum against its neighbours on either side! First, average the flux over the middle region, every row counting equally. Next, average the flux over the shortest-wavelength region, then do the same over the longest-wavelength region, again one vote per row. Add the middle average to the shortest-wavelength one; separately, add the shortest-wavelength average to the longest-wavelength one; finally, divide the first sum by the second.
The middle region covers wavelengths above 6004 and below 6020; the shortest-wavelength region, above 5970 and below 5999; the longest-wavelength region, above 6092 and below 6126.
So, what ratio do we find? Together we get 0.99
